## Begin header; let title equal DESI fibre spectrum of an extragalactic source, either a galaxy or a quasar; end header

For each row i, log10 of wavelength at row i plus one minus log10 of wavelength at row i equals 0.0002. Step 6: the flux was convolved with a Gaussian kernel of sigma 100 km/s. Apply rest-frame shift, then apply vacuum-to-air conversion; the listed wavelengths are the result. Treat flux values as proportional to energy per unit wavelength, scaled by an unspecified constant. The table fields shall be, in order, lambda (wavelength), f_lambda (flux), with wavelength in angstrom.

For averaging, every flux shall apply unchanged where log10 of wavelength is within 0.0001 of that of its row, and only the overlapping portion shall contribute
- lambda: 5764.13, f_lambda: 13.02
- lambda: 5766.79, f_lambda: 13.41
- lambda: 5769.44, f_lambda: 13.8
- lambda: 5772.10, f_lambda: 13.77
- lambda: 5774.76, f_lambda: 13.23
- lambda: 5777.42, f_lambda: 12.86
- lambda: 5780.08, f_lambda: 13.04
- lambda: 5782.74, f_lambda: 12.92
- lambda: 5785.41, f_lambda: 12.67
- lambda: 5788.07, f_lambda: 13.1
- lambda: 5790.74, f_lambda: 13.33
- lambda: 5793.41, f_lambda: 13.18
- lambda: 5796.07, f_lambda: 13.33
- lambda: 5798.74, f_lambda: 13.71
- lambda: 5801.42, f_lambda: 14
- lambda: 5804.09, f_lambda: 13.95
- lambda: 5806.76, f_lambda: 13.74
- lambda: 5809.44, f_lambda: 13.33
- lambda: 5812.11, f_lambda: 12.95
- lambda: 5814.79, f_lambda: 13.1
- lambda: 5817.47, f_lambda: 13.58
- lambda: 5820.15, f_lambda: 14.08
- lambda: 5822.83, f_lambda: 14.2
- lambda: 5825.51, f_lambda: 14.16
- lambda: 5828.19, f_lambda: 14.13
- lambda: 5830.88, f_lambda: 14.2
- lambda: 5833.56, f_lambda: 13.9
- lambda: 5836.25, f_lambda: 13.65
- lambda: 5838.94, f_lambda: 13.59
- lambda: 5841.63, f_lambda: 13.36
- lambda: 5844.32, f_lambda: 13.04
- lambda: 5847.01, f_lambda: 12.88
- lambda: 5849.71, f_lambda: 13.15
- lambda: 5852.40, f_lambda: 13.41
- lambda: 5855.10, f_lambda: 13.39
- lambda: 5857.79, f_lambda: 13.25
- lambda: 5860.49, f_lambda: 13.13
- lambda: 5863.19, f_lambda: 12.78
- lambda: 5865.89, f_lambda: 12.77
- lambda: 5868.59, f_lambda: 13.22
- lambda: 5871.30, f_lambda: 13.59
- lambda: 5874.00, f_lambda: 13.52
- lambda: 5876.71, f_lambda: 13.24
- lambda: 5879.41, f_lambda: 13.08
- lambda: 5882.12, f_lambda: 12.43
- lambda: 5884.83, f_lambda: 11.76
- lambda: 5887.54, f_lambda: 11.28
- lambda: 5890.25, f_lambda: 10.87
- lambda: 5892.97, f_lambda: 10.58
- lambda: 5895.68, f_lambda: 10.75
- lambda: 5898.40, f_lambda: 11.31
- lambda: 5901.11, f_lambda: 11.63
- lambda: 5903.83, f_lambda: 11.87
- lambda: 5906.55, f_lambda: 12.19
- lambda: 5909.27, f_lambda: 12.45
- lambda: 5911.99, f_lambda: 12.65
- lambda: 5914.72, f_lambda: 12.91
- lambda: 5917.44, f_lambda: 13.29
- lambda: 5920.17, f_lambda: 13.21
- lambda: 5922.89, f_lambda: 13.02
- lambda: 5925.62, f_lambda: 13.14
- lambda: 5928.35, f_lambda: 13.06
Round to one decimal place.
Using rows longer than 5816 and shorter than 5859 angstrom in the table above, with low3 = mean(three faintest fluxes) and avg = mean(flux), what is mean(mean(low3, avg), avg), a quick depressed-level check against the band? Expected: 13.5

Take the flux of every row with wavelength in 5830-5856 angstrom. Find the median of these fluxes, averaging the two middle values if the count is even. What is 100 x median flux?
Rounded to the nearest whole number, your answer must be 1340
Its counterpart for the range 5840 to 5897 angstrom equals 1308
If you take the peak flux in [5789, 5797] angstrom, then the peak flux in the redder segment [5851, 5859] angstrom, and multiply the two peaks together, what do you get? 179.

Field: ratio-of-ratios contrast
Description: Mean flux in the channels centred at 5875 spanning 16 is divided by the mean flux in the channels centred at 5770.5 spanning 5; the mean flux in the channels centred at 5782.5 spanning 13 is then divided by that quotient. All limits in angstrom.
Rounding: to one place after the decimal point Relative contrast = 13.5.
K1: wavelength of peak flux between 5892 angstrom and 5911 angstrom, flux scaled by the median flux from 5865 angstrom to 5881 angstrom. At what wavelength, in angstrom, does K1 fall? 5909.27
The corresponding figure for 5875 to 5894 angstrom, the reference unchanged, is 5876.71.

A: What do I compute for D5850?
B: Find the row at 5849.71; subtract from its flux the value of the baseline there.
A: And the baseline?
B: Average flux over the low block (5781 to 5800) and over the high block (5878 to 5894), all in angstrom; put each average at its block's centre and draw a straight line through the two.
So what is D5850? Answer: 0.9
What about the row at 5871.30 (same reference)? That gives 1.7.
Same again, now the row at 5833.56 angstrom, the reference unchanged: 1.4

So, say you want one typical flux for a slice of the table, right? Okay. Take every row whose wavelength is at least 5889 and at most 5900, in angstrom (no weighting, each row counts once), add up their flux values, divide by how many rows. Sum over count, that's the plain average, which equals 10.9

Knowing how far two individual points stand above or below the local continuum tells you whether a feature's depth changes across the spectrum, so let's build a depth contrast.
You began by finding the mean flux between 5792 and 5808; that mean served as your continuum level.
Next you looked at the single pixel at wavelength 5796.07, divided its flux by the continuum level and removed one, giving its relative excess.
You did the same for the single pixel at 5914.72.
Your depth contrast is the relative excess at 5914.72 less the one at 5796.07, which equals -0.031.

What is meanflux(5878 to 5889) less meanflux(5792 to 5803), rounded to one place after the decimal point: -1.4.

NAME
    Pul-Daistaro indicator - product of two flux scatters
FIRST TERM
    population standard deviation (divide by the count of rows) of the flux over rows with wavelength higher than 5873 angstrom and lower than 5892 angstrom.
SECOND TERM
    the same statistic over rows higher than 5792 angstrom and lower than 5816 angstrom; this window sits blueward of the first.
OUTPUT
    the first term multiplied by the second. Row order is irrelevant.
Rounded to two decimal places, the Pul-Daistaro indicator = 0.34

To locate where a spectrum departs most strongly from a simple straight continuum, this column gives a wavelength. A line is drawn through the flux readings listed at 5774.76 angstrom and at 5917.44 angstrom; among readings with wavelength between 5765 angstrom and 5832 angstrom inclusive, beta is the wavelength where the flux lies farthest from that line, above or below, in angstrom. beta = 5822.83 angstrom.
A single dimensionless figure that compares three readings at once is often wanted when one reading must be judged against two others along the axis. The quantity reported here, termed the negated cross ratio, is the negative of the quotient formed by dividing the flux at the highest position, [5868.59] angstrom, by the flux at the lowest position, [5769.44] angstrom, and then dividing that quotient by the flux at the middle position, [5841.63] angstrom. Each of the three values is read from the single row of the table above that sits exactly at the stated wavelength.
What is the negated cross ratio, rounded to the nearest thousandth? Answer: -0.072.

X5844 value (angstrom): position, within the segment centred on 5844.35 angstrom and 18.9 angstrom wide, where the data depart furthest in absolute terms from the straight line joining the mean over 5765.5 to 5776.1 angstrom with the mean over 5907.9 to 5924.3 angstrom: 5836.25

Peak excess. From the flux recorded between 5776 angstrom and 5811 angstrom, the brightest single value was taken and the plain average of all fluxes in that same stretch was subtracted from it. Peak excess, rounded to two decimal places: 0.68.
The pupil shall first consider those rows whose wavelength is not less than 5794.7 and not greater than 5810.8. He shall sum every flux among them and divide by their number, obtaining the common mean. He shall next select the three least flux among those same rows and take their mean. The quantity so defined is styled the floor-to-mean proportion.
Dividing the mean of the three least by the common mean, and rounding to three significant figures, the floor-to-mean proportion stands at 0.984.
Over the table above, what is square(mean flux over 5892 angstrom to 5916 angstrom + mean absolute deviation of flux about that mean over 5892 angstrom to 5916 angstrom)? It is 156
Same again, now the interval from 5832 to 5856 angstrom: 185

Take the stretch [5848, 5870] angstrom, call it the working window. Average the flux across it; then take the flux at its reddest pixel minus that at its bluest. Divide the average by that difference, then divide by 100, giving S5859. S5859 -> 1.9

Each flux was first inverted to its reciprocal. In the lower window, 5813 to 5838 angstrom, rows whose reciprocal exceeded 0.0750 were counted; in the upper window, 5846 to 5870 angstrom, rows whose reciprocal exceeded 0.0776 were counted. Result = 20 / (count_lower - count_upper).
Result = -10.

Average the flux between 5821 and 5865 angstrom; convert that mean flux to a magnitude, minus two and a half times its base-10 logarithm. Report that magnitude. -2.83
